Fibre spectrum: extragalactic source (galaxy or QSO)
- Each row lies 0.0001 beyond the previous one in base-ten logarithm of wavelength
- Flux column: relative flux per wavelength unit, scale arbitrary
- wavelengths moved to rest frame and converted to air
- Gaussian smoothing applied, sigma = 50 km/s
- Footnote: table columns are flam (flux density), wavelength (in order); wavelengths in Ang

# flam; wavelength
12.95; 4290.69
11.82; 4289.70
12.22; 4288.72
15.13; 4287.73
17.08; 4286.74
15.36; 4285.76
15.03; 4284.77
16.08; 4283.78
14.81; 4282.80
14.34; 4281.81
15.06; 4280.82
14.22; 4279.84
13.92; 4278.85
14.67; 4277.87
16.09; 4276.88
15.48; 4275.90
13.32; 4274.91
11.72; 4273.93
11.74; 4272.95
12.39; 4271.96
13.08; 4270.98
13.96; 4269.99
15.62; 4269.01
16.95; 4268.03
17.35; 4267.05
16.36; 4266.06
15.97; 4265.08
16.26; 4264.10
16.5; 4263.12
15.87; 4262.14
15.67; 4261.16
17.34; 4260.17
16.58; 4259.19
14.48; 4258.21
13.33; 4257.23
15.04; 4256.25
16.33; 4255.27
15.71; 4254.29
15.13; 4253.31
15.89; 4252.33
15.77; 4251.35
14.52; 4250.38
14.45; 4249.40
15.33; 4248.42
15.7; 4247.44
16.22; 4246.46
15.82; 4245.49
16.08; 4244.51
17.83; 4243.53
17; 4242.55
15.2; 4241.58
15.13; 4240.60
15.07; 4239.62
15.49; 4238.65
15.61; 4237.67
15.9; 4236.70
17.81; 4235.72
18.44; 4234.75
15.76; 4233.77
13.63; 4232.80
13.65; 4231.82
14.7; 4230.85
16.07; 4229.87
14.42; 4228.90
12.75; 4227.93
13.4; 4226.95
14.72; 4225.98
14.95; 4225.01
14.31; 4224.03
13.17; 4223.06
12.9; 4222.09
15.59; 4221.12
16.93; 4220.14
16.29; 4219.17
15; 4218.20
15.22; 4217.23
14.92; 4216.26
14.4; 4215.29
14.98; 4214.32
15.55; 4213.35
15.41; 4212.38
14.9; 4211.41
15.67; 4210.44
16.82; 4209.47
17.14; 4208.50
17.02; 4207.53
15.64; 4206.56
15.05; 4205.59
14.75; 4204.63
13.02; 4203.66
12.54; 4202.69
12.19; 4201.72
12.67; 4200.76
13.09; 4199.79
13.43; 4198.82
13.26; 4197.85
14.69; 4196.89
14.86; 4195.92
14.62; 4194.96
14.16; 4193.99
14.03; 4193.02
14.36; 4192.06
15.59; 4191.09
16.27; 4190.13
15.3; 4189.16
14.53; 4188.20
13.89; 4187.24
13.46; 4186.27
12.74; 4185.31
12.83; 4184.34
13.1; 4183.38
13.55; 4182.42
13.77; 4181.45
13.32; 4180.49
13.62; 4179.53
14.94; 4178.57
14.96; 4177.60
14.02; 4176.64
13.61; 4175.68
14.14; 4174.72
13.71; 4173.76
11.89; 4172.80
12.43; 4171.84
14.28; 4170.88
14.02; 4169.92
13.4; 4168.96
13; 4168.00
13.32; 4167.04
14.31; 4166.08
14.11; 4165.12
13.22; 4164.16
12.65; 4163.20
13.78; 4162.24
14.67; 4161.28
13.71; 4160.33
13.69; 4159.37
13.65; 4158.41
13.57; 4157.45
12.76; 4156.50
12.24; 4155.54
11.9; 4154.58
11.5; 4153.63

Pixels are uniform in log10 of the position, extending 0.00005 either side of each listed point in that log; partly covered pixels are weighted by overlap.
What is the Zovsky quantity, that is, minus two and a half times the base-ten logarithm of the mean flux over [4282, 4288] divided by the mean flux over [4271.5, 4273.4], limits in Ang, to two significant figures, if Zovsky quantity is -0.28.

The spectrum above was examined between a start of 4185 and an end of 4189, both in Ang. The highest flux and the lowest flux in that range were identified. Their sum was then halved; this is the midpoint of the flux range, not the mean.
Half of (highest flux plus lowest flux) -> 13.6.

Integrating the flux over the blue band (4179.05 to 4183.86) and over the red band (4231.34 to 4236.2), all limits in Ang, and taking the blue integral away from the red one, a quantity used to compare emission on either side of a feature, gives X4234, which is 12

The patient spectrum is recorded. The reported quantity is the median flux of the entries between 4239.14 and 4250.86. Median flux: 15.5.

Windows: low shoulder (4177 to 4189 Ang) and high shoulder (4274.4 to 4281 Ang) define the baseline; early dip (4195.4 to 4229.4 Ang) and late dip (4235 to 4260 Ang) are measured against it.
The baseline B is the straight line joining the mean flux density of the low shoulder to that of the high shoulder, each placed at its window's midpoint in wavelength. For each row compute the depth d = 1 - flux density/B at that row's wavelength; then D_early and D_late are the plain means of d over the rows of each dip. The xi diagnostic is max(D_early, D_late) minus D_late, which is 0.05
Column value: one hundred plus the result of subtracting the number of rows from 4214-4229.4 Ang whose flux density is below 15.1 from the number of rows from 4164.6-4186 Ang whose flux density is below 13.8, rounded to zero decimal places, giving 102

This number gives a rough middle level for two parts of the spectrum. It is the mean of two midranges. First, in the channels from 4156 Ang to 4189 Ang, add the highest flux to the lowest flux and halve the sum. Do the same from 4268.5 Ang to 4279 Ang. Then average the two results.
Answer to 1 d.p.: 13.7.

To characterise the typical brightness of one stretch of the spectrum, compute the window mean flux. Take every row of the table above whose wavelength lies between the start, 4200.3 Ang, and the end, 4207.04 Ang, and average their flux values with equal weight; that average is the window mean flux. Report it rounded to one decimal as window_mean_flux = 13.7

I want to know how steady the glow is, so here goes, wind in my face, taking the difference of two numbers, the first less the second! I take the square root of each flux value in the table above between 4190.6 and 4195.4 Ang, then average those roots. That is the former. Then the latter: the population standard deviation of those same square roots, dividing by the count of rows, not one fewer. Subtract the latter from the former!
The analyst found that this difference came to 3.74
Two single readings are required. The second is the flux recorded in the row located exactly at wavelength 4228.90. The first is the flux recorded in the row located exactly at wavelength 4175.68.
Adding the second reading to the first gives 28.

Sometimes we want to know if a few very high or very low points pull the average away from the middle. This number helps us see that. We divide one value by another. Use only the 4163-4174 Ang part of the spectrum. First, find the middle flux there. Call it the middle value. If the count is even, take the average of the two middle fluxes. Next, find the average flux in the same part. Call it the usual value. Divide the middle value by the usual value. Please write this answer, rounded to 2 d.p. 1.00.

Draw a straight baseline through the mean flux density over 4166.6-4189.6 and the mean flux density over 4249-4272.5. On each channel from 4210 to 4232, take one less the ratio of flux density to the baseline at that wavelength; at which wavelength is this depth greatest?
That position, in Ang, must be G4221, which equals 4227.93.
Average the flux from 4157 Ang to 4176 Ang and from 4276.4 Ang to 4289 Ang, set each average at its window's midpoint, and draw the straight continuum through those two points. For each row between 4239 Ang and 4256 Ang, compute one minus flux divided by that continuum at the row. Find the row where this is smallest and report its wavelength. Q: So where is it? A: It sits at 4243.53 Ang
